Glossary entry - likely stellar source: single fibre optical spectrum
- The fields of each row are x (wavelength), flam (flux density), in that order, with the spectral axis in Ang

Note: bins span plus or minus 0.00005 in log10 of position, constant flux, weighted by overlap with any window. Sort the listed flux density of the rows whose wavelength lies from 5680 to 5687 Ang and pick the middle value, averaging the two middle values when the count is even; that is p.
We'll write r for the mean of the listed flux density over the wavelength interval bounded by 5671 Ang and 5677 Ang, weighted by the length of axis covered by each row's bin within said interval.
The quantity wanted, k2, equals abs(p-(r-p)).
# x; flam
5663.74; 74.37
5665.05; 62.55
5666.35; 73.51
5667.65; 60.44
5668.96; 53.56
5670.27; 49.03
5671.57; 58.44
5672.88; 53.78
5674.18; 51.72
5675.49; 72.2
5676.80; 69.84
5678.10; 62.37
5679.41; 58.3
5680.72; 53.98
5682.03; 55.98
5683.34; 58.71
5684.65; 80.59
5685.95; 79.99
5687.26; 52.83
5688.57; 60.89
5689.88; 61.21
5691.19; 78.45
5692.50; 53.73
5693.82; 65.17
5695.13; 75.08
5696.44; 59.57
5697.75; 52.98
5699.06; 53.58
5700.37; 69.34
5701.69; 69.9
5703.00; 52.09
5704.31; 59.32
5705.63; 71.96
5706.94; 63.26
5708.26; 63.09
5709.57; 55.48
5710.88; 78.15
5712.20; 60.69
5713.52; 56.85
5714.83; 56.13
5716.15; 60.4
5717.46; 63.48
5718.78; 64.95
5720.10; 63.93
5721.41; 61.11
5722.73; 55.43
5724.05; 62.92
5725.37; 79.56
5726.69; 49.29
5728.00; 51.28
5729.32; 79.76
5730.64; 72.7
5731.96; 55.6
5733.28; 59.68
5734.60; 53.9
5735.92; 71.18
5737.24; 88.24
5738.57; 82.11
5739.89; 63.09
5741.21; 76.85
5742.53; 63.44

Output 57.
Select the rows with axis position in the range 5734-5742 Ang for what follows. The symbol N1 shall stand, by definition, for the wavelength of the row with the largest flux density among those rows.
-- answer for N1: 5737.24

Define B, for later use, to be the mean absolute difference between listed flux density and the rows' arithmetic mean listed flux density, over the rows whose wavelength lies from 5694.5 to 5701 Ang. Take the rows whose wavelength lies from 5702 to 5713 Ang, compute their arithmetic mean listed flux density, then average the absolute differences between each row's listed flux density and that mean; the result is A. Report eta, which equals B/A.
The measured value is 1.32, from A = 6.1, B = 8.1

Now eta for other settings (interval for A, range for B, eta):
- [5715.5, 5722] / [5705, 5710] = 2.64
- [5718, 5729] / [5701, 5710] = 0.82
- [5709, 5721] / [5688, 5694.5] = 1.32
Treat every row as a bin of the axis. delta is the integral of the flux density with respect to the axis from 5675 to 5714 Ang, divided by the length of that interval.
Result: 63.5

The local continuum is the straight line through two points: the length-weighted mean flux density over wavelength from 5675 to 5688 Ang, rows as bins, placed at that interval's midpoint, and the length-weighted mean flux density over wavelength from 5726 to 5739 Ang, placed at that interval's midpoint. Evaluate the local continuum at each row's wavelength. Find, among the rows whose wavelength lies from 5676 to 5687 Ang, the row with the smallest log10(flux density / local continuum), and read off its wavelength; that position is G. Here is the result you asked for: 5680.72 Ang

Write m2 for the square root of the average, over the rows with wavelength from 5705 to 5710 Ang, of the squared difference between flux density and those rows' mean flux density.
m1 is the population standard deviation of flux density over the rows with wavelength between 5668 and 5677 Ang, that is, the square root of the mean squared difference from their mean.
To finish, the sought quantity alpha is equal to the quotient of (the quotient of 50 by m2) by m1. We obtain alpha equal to 1.0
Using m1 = 8.4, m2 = 6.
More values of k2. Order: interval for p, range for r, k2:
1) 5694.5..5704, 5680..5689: 56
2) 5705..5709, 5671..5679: 65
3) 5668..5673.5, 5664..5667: 38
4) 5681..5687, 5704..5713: 74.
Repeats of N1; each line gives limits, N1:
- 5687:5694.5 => 5691.19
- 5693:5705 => 5695.13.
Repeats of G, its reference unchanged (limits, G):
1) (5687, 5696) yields 5687.26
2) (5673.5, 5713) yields 5703.00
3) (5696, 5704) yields 5703.00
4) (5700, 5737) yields 5726.69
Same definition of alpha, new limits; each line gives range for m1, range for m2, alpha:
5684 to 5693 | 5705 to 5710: 0.7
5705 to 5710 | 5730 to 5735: 1.2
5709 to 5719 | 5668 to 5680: 1.0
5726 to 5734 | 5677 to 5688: 0.4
